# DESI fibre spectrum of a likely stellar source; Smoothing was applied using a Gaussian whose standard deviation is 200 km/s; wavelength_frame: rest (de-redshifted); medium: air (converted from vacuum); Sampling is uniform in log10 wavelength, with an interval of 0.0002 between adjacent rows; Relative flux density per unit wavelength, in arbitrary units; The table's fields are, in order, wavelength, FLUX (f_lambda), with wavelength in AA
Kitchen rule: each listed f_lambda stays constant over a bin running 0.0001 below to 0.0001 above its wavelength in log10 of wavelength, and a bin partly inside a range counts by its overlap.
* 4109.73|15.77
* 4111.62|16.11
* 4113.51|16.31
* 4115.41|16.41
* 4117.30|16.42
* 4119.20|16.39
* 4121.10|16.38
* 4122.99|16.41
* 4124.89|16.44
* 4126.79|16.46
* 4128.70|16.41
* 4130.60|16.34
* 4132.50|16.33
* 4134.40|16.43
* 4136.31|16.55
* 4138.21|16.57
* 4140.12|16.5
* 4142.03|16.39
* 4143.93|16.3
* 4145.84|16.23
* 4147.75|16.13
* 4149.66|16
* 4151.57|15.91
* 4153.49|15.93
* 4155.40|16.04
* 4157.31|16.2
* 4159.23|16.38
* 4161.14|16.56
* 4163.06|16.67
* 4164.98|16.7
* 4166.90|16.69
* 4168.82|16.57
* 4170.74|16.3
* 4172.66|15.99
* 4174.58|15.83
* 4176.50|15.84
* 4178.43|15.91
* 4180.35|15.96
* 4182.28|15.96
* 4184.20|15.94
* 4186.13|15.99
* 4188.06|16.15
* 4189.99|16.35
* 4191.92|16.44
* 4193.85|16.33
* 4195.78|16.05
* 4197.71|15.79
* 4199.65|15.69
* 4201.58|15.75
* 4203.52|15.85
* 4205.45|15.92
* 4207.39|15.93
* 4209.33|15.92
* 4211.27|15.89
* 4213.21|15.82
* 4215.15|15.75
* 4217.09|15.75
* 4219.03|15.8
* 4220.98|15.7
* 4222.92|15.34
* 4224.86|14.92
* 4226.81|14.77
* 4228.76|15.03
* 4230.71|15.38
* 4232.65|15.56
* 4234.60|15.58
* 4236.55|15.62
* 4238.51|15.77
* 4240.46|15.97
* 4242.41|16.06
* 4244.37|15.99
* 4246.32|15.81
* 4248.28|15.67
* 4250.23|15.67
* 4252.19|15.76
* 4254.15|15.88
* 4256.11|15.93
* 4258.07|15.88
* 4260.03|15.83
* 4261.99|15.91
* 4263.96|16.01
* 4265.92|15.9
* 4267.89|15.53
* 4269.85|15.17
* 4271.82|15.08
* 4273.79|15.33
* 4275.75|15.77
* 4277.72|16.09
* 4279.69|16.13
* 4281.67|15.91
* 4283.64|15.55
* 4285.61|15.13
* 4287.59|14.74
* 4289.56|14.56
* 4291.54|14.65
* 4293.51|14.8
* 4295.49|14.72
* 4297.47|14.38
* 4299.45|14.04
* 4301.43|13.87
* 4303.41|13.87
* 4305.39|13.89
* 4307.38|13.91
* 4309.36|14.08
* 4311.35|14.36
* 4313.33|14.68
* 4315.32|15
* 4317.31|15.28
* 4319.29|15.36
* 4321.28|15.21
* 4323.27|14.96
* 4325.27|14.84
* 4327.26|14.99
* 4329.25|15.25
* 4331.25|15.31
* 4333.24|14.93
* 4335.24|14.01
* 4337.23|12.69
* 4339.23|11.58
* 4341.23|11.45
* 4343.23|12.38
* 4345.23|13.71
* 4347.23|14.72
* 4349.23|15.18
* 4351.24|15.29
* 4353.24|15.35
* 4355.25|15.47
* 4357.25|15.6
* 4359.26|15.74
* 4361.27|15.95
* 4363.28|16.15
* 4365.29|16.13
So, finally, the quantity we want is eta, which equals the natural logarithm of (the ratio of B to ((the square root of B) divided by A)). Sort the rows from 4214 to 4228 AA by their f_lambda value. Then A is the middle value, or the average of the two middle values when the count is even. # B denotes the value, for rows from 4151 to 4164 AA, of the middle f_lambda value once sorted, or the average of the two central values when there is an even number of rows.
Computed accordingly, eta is 4.15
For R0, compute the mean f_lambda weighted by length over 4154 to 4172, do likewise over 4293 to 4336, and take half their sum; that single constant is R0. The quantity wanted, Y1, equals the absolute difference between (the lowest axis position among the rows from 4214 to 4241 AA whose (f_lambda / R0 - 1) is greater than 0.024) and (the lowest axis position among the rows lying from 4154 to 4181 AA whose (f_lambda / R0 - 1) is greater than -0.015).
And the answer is 85.1 AA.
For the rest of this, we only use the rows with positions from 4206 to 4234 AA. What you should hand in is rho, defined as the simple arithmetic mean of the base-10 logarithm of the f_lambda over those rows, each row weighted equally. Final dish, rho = 1.19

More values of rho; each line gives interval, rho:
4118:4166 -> 1.21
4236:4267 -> 1.20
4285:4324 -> 1.16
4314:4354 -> 1.16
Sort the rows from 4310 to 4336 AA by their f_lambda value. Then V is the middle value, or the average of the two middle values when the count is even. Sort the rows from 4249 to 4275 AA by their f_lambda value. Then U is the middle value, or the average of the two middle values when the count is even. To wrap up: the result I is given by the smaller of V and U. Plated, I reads 15.0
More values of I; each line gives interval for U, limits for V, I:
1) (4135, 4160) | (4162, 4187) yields 16.0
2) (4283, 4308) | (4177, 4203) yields 14.6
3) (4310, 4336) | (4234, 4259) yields 15.0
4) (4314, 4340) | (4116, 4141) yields 15.0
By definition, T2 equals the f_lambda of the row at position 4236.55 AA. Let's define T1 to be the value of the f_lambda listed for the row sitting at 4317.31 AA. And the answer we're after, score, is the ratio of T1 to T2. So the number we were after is 0.98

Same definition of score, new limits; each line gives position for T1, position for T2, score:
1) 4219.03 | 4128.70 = 0.96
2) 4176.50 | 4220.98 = 1.01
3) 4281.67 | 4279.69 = 0.99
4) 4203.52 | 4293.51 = 1.07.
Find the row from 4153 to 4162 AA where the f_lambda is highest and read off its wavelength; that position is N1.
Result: 4161.14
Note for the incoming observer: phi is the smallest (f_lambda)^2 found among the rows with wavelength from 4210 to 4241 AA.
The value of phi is 218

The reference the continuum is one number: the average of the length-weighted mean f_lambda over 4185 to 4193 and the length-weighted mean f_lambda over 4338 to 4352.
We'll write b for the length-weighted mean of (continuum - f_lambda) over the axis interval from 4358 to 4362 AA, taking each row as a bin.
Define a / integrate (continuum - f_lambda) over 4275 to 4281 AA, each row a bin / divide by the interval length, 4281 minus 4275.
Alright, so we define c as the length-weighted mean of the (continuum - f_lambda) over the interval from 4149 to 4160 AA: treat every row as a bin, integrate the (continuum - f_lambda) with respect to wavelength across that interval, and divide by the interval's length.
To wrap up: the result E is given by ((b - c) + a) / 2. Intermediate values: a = -1.2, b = -1.0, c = -1.3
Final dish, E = -0.5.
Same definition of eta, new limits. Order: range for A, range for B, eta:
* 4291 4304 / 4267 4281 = 4.04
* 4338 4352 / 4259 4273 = 4.00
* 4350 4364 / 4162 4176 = 4.15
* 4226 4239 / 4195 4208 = 4.13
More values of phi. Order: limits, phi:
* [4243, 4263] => 246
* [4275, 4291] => 212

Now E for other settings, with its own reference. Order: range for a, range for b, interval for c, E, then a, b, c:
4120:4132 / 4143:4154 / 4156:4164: -0.6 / -1.6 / -1.3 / -1.6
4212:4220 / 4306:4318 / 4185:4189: 0.3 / -1.0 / 0.3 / -1.2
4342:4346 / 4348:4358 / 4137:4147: 1.5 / 1.9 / -0.5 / -1.6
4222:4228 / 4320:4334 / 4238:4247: 0.3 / -0.2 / -0.3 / -1.1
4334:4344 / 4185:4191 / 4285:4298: 0.4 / 2.3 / -1.3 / 0.1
